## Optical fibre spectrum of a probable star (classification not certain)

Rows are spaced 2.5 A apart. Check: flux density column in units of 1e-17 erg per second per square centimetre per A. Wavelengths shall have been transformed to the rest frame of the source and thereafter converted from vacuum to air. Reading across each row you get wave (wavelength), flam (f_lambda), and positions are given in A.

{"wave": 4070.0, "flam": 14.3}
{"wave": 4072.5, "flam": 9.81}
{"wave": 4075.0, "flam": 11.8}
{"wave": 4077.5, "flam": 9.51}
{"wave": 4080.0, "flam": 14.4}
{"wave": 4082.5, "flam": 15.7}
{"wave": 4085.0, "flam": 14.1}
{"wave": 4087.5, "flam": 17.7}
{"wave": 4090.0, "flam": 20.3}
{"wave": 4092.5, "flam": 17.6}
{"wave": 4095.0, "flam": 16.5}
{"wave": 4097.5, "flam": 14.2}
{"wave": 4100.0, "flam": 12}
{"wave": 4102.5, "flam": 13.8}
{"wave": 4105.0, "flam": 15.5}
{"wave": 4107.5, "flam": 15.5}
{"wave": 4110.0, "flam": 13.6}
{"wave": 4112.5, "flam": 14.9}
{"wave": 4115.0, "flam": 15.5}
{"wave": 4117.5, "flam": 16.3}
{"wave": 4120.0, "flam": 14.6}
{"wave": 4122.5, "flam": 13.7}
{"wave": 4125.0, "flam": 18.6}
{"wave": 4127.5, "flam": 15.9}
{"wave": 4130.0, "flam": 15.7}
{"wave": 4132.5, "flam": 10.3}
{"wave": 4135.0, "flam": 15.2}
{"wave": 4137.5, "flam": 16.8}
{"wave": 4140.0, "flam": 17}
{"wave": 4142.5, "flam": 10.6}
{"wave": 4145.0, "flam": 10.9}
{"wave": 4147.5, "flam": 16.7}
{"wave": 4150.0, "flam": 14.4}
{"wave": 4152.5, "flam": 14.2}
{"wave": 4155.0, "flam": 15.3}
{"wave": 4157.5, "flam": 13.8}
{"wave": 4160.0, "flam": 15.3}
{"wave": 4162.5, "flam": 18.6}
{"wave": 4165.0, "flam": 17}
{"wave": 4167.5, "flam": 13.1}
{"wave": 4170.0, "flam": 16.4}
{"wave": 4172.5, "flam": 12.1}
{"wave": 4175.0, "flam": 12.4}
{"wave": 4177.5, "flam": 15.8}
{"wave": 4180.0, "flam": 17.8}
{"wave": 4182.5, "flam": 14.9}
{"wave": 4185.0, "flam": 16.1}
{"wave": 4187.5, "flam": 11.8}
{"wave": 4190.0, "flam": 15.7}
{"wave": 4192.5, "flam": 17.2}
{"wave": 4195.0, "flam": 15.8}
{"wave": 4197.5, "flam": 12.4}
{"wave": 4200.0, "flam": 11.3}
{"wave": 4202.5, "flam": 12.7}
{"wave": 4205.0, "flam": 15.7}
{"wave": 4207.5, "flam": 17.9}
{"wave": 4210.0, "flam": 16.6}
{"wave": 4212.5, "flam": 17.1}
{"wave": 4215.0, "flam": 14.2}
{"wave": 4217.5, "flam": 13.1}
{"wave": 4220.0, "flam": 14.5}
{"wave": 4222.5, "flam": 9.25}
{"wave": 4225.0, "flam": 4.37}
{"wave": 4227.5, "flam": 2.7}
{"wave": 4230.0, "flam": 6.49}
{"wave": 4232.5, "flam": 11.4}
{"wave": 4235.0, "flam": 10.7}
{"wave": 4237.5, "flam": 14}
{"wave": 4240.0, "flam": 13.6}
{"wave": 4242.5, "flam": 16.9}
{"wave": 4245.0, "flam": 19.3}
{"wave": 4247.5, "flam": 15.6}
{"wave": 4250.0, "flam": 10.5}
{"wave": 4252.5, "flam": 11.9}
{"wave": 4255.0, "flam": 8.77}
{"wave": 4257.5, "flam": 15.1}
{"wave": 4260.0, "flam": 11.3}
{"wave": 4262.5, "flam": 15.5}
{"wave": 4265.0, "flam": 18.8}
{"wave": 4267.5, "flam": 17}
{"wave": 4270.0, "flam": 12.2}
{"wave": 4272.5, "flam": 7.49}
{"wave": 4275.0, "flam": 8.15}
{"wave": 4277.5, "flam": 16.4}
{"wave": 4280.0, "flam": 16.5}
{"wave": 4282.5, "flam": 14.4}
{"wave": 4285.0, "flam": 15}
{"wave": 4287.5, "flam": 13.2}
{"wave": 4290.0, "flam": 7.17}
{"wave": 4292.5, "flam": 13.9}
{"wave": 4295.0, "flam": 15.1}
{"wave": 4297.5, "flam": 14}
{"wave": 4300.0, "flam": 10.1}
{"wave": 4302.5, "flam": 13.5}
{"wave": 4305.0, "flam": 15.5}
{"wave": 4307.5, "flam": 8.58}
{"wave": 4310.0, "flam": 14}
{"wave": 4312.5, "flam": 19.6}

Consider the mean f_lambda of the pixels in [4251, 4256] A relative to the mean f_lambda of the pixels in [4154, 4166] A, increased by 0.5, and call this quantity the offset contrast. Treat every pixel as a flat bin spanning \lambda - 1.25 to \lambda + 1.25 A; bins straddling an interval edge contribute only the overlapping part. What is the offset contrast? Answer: 1.15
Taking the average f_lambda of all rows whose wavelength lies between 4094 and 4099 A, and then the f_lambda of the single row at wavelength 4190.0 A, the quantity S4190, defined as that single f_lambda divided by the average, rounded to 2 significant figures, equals 1.0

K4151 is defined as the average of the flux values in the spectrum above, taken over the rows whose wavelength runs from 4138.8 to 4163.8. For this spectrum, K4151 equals 14.68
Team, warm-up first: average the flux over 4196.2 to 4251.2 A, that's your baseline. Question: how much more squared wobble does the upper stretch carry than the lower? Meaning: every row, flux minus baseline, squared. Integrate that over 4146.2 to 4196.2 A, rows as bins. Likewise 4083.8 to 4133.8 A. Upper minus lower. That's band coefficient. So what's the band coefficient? -96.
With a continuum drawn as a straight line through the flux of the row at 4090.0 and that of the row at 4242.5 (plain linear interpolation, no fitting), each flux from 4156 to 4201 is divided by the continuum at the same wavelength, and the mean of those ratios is 0.81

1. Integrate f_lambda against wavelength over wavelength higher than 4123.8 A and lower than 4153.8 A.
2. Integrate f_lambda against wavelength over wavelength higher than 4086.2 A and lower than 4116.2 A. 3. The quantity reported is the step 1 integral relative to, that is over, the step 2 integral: 0.94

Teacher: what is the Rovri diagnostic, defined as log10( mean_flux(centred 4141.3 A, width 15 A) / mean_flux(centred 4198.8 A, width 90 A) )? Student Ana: 0.02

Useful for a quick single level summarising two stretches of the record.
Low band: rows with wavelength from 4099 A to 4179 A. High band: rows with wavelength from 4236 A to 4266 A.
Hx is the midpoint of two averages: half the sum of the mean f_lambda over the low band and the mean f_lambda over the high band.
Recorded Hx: 14.5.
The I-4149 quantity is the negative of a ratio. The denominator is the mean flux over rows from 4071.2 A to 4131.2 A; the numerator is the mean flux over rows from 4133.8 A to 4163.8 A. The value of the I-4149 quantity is -1.00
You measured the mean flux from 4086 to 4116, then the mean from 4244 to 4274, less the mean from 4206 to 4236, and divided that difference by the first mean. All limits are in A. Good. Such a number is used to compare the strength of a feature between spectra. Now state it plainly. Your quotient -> 0.13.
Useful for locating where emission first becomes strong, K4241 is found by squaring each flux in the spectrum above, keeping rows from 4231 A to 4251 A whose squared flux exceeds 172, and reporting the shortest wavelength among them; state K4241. 4237.5 A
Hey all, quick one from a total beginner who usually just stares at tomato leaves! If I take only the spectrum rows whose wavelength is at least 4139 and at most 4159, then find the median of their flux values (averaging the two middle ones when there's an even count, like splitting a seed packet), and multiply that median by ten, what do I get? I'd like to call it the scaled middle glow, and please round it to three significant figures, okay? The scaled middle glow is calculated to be 143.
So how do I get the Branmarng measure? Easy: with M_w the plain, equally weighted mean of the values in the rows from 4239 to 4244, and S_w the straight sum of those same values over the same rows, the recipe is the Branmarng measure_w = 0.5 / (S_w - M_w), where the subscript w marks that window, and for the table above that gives 0.033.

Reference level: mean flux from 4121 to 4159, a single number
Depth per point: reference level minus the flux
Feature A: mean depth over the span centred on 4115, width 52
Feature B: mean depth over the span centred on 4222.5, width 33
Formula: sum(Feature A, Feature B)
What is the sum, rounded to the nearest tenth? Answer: 2.1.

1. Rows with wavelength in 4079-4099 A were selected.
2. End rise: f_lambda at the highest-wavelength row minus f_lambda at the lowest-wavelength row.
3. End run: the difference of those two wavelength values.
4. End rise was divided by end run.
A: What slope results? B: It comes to -0.01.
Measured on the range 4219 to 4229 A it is -1.57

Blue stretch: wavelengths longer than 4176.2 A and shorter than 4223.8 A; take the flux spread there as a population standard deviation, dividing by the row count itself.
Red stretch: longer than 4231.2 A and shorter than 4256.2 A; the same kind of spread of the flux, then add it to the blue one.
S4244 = 5.4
